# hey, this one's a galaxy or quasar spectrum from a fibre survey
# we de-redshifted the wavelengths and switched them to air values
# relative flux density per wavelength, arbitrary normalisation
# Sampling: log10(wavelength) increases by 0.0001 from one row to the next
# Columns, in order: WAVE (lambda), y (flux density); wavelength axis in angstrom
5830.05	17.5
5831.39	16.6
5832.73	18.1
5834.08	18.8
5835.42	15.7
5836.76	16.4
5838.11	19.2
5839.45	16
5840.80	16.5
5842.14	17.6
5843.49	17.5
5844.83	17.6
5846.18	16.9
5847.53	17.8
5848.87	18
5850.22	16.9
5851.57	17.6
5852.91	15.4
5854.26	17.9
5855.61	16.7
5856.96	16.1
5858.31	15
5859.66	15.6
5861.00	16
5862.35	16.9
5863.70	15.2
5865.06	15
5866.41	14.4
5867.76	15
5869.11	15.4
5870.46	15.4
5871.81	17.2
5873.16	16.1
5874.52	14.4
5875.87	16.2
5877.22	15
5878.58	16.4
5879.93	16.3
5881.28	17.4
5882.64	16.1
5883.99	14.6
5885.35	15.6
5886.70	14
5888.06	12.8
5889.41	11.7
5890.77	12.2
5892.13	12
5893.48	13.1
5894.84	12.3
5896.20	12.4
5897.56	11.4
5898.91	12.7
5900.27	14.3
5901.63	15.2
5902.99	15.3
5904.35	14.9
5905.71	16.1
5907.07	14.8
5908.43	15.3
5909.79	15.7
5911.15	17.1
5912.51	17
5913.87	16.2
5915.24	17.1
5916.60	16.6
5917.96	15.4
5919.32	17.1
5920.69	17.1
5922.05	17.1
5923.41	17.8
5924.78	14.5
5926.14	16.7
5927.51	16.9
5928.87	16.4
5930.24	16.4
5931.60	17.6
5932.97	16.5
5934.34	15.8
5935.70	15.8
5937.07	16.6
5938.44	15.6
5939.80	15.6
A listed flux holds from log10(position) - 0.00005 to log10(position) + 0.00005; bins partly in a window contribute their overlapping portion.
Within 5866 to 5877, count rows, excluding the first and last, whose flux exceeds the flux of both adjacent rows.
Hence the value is 1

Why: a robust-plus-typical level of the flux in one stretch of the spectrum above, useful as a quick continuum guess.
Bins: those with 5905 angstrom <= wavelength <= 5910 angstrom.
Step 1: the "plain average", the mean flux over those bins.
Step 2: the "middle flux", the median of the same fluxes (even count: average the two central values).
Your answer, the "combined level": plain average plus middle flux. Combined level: 31.0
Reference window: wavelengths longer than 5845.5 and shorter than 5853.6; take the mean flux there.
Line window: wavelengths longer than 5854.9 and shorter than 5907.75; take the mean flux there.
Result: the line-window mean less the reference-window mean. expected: -2.3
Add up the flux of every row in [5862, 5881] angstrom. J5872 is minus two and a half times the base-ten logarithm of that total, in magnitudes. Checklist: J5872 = -5.85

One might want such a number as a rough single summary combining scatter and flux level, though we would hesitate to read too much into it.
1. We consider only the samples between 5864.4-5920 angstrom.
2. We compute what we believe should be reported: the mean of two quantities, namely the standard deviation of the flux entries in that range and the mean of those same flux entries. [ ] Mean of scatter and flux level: 8.3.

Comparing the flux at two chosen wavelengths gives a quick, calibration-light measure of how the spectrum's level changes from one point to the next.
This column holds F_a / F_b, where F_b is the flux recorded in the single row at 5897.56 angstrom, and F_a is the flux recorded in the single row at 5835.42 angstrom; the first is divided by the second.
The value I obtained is 1.38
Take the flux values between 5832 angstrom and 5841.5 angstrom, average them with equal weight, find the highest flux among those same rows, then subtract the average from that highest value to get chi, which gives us 2.0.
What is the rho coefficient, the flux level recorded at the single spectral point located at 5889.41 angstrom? 11.7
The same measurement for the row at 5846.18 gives 16.9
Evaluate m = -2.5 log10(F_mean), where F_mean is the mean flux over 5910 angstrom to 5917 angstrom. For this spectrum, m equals -3.06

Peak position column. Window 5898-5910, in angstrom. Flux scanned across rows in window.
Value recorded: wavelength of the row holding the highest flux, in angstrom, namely 5905.71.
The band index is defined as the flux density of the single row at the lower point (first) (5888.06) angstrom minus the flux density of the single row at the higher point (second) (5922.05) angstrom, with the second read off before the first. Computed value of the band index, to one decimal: -4.3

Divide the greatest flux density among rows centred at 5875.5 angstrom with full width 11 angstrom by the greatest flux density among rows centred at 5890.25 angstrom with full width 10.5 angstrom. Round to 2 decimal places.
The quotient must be 1.10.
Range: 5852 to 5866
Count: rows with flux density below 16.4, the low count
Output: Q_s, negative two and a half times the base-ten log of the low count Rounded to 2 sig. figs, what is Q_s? -2.1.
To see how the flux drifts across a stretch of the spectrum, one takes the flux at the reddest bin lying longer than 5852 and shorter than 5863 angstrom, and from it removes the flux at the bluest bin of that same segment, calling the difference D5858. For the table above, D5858 1.5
